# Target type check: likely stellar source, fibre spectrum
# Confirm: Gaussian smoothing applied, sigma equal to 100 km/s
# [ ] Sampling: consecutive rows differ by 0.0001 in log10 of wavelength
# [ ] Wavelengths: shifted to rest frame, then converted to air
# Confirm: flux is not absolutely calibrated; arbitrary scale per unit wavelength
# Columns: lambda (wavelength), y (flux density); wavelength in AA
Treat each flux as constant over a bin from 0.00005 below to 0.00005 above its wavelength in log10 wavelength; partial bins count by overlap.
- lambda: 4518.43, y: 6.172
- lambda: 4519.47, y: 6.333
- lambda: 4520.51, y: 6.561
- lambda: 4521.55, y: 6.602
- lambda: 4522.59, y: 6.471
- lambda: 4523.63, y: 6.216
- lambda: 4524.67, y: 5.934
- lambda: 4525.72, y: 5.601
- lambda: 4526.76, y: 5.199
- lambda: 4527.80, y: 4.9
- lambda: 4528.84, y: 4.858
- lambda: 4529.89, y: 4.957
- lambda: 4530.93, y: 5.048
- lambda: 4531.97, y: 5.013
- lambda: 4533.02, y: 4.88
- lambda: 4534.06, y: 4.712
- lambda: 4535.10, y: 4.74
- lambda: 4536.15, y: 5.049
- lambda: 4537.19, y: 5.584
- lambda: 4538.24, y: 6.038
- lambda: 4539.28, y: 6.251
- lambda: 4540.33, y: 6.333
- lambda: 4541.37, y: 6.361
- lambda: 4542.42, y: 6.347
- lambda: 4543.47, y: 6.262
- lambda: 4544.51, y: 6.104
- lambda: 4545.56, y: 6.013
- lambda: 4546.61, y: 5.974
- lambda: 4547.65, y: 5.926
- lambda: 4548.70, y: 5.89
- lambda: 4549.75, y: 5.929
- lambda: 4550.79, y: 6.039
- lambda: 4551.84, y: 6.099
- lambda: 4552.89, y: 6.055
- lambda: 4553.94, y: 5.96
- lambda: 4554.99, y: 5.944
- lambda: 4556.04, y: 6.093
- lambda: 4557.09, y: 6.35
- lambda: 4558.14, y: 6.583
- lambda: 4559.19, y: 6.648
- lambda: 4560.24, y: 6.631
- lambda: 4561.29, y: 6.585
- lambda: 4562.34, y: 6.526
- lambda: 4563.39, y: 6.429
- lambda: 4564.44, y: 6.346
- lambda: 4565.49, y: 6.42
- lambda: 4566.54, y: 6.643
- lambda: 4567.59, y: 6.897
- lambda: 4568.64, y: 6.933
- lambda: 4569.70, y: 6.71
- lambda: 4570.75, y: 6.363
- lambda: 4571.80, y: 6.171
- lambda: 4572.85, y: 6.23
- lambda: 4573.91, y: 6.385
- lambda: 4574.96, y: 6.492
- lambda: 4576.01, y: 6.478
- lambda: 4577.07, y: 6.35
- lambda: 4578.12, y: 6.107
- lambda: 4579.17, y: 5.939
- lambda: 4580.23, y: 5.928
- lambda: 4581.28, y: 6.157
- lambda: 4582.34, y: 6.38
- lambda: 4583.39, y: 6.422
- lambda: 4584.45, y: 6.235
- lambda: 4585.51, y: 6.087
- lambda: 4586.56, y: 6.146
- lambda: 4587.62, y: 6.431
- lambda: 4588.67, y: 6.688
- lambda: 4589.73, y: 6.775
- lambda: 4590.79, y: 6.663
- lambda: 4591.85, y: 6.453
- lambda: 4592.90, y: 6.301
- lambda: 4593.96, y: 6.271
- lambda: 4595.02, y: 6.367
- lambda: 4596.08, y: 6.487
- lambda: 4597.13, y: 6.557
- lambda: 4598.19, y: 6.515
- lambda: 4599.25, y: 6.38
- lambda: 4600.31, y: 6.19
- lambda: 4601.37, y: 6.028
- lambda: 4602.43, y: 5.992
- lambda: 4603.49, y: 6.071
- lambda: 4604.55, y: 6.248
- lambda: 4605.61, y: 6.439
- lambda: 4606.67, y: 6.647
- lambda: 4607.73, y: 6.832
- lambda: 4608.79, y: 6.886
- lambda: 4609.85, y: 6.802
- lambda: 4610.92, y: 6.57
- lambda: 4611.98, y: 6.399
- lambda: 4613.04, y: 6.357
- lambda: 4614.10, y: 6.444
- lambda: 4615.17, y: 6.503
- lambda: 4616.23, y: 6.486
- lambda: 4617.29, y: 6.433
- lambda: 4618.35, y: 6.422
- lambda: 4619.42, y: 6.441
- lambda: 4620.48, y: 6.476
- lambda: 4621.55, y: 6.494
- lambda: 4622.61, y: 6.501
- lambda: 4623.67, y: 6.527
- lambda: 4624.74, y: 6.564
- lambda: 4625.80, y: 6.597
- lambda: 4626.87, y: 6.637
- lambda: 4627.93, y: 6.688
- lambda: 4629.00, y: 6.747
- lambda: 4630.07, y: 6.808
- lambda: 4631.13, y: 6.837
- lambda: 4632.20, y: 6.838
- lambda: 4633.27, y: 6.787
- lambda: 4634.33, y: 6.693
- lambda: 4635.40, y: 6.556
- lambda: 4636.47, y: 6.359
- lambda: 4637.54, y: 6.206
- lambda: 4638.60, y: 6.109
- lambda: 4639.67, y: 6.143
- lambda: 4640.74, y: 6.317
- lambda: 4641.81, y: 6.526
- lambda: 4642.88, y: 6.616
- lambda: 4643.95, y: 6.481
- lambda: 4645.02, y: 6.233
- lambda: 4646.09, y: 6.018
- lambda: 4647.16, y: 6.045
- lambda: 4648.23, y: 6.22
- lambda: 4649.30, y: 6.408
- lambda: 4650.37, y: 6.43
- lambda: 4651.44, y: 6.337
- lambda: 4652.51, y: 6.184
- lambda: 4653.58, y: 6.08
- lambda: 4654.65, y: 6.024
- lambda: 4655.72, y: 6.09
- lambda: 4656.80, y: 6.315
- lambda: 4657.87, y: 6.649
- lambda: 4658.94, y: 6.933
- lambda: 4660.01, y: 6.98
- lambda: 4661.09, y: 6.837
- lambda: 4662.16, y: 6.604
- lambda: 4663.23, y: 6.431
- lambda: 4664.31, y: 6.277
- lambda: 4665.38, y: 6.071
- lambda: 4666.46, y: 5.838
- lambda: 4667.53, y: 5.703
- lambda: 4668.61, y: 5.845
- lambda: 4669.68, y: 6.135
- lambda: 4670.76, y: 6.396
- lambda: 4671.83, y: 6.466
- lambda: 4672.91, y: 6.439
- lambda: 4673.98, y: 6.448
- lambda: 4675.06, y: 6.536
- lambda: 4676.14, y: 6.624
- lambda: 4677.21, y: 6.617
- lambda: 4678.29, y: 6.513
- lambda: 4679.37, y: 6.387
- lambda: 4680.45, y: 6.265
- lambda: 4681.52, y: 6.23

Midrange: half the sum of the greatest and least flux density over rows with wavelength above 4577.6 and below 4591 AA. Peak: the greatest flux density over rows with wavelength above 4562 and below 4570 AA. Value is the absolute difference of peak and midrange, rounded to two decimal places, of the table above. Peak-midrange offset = 0.58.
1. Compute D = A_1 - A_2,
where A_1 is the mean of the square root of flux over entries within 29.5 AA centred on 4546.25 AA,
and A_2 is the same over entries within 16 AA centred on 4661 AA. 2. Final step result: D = -0.080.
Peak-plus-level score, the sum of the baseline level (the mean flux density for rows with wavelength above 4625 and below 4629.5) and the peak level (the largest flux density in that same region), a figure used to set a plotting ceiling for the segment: 13.4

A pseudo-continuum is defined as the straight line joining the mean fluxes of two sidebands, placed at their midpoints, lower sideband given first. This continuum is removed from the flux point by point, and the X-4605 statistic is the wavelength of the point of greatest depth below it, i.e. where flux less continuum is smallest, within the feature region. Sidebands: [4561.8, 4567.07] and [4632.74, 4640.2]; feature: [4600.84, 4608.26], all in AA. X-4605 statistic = 4602.43 AA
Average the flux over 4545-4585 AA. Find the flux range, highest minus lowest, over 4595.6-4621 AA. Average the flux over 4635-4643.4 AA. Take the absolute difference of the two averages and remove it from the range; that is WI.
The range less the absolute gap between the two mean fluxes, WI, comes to 0.84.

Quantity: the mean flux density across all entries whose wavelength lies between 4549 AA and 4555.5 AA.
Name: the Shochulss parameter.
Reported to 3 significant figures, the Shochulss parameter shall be 6.00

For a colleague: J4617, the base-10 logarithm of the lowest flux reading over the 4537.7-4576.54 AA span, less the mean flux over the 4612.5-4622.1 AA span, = -5.68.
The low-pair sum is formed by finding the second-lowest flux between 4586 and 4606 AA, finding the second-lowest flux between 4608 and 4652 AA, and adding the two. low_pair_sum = 12.1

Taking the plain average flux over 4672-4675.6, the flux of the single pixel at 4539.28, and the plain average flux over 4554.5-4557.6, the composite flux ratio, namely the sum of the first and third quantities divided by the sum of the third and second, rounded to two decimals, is 1.02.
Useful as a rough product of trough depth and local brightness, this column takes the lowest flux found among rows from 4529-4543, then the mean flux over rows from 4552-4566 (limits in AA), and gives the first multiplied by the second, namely 29.9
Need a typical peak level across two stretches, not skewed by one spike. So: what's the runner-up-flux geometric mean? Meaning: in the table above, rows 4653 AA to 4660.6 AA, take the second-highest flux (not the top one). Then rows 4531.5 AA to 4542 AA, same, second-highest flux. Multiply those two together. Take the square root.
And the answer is 6.63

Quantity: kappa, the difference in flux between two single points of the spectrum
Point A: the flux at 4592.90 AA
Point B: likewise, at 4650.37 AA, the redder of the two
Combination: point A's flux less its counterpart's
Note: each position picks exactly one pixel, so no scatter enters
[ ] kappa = -0.13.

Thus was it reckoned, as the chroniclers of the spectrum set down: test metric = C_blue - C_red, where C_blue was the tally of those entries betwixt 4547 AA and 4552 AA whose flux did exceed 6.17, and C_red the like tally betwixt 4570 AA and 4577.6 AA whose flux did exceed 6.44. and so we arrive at -2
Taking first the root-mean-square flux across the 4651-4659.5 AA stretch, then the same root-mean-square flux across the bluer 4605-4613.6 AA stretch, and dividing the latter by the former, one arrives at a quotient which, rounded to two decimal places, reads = 1.05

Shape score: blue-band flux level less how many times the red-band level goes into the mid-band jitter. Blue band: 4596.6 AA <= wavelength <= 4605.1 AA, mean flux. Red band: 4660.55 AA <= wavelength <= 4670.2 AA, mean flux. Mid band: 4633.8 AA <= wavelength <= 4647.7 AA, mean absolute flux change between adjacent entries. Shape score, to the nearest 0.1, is 6.2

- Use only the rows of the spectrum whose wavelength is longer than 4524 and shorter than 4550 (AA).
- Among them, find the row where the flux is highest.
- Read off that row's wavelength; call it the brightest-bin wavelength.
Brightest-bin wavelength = 4541.37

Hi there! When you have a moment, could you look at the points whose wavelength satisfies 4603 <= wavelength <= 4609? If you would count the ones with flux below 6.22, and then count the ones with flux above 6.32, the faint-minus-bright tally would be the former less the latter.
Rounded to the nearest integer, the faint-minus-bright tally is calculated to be -3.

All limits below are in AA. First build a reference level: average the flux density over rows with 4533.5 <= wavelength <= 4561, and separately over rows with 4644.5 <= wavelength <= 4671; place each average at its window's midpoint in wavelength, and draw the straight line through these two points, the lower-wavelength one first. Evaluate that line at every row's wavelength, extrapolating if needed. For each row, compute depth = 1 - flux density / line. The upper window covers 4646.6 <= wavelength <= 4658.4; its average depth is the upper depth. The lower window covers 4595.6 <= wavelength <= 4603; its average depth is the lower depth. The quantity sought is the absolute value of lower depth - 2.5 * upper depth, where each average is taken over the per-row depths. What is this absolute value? 0.035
